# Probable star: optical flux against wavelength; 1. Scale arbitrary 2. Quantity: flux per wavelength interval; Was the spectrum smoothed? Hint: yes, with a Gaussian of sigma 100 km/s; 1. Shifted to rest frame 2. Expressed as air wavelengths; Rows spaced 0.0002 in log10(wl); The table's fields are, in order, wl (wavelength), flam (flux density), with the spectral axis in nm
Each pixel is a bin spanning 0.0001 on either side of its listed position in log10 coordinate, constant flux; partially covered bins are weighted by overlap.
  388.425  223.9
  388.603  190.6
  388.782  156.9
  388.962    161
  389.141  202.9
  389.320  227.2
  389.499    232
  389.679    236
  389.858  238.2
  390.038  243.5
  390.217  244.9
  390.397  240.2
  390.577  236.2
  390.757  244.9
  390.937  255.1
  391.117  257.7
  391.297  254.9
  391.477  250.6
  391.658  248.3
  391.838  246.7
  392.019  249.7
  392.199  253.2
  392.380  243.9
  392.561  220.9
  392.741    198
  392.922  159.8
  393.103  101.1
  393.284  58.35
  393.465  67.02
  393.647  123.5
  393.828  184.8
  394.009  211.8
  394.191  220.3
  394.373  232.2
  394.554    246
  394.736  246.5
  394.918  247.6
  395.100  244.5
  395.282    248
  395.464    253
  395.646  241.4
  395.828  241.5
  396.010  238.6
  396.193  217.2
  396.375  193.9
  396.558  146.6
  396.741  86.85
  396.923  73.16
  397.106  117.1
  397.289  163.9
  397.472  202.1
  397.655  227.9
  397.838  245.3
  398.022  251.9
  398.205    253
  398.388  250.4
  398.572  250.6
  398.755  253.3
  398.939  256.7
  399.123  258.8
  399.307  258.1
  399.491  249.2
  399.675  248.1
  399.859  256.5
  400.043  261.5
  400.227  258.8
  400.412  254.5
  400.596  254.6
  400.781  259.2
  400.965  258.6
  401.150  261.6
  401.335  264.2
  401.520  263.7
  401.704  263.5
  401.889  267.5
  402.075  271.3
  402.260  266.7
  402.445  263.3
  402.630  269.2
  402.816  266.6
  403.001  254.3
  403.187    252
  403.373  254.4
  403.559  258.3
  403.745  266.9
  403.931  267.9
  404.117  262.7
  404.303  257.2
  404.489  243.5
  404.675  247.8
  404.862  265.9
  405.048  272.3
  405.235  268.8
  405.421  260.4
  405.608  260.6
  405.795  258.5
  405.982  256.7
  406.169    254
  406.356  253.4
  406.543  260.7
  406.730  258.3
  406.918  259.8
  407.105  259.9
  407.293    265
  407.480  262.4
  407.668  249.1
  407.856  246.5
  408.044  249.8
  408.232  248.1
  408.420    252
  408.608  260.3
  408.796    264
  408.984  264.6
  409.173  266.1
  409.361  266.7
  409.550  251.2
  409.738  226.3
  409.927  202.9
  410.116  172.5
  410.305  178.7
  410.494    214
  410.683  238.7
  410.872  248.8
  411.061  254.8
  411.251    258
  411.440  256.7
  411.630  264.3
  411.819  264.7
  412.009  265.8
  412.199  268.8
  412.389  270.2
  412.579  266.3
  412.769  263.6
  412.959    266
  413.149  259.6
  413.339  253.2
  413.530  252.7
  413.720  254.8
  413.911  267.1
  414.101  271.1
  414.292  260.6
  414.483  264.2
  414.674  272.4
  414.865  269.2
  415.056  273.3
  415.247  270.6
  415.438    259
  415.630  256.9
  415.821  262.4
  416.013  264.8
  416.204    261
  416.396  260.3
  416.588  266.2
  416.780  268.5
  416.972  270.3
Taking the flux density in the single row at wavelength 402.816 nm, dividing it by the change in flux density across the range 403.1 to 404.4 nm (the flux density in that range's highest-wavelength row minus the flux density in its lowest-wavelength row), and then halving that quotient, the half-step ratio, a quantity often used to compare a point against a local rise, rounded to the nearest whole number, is 26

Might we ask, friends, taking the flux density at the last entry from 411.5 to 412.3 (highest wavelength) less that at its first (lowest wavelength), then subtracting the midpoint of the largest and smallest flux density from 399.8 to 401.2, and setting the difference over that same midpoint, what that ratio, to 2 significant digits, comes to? -0.98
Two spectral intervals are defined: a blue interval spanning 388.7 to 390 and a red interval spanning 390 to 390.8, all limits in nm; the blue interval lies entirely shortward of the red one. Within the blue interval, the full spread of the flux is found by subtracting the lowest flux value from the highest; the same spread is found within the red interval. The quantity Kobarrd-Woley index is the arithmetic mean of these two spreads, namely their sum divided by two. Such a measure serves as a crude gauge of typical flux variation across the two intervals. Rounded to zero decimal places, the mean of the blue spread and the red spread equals 45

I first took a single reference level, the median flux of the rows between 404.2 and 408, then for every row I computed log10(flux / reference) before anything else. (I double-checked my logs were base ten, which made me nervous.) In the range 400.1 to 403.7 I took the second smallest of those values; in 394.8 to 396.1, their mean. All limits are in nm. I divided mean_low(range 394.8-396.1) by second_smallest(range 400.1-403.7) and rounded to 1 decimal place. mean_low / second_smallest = 3.0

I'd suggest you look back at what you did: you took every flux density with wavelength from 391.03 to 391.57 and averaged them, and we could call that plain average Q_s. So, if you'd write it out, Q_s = 254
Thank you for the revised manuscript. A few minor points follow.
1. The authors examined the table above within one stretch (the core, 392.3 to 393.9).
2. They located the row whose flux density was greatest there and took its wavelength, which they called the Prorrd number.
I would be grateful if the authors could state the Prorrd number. 392.380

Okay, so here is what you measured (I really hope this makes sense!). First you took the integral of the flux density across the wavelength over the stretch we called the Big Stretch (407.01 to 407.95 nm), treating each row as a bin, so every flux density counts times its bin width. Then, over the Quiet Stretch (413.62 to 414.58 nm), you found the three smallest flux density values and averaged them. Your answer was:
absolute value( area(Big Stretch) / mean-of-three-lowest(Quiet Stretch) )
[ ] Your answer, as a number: 0.93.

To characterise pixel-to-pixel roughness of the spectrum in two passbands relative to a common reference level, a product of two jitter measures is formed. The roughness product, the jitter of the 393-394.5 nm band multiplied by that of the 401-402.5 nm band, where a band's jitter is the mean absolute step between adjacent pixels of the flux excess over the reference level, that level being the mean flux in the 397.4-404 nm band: 84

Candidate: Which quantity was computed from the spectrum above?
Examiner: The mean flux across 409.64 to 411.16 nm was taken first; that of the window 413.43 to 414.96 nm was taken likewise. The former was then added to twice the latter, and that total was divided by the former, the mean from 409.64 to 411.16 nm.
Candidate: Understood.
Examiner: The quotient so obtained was 3.43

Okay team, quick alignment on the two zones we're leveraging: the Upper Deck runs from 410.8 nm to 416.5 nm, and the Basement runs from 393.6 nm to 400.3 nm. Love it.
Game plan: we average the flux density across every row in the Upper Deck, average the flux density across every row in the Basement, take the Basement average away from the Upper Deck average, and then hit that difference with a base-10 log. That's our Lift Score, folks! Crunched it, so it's 1.62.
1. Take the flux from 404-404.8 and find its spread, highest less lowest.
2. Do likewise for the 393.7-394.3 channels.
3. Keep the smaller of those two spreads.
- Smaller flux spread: 19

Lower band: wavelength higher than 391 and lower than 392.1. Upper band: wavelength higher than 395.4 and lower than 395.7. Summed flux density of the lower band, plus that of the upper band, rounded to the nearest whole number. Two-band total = 2002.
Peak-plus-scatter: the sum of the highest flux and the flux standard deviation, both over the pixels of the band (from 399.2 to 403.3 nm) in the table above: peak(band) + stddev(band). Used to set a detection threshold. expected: 278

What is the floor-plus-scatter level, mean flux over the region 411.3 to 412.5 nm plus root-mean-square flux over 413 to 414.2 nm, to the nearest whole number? 525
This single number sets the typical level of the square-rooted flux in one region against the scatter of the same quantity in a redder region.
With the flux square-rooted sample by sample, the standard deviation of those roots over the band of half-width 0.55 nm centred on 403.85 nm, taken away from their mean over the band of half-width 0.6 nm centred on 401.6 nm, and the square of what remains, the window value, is 260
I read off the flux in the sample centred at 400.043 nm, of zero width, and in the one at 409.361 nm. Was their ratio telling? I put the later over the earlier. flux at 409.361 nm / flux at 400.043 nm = 1.02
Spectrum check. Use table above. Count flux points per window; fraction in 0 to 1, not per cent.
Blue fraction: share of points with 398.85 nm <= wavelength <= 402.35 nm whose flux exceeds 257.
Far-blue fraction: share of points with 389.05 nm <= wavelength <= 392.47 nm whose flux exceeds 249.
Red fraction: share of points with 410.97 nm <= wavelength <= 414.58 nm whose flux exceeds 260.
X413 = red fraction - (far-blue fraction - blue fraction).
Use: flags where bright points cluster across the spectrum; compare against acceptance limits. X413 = 1.0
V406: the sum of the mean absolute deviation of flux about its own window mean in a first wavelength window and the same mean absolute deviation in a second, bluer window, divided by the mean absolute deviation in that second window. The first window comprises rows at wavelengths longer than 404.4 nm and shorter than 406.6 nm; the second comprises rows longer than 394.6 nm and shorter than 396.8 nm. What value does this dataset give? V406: 1.17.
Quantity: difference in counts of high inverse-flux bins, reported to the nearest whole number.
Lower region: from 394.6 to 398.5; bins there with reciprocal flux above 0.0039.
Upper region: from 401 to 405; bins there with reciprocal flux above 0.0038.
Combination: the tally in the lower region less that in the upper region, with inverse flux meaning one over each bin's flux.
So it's 12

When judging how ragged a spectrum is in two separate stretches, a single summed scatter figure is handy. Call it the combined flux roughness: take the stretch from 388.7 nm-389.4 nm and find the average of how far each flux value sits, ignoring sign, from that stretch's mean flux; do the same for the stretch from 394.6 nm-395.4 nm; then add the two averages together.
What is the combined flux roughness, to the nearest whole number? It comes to 29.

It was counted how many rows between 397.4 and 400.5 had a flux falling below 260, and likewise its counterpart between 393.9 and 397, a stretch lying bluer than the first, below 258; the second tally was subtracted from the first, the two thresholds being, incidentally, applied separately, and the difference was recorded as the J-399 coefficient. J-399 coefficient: -1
